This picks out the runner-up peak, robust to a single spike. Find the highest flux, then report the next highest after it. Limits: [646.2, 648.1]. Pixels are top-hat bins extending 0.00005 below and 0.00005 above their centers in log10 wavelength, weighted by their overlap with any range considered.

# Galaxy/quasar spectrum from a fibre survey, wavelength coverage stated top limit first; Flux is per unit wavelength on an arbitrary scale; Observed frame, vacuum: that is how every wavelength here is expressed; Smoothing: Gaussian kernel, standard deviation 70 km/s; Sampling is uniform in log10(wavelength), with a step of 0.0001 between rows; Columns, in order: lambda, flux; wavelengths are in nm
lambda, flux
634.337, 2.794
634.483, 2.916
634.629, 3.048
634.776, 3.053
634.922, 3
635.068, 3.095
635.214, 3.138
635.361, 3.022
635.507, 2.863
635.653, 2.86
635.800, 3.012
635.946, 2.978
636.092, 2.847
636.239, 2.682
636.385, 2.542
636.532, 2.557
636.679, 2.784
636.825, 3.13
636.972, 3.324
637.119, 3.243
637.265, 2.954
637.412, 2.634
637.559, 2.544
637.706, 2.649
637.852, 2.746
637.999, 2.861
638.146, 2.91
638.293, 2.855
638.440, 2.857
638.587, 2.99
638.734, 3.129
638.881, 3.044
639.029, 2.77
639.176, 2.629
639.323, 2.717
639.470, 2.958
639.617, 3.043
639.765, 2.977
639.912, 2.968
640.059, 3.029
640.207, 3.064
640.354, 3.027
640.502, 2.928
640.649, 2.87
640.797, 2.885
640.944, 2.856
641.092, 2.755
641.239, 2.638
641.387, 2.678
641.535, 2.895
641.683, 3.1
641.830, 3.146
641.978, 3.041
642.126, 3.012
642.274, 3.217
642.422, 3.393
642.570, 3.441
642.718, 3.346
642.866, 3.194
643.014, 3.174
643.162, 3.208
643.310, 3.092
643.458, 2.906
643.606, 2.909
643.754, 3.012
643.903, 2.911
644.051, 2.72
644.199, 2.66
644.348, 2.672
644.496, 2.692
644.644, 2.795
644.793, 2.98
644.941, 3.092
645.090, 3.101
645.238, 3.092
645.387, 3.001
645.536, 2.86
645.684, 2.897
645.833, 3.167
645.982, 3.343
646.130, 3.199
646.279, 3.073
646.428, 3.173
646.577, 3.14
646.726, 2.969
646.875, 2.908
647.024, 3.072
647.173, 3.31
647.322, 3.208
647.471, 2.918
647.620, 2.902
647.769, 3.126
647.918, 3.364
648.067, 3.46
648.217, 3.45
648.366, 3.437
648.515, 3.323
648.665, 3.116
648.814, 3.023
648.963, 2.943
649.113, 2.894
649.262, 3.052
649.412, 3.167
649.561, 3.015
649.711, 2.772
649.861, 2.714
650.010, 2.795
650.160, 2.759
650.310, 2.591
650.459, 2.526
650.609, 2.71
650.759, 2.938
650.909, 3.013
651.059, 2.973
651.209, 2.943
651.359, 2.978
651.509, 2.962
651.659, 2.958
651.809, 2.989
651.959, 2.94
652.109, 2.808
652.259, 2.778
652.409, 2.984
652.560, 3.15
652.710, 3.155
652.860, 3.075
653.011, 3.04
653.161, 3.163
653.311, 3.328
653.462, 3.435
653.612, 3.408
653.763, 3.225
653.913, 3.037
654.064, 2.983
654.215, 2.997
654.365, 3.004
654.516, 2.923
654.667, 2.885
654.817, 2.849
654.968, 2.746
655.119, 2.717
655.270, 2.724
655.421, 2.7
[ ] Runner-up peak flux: 3.364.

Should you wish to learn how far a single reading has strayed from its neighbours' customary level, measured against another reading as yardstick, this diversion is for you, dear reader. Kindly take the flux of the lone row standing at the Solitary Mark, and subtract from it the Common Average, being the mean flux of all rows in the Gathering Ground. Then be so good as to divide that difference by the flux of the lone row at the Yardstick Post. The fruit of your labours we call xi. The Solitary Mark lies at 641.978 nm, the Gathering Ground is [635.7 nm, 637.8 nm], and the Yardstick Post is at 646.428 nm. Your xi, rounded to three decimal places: 0.061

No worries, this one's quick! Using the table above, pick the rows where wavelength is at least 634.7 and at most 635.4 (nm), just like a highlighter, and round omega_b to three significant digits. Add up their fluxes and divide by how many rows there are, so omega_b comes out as 3.06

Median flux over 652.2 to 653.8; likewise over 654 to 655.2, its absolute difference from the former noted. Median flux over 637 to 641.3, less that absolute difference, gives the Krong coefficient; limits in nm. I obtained 2.63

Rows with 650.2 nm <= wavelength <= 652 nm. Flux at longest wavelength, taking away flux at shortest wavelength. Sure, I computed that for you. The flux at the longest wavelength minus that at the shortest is 0.3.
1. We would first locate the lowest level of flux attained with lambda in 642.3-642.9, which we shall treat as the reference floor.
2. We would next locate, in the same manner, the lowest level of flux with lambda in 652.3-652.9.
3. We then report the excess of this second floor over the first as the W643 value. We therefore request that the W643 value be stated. -0.21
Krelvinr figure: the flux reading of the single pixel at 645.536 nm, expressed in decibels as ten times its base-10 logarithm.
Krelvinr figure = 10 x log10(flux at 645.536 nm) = 4.6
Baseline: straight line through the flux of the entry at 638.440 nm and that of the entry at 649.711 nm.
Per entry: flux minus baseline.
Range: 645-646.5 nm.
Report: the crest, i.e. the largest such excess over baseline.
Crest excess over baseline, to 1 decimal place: 0.5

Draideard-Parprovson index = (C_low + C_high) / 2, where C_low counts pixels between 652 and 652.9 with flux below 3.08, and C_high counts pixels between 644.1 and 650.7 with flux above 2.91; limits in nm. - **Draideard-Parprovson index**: 16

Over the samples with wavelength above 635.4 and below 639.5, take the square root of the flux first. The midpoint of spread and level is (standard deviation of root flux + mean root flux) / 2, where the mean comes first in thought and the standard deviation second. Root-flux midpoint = 0.875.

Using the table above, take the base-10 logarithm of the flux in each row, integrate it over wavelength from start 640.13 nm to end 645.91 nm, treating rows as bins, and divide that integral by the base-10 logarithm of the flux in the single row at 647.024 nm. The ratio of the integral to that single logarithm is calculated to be 6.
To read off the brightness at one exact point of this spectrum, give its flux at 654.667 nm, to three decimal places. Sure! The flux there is 2.885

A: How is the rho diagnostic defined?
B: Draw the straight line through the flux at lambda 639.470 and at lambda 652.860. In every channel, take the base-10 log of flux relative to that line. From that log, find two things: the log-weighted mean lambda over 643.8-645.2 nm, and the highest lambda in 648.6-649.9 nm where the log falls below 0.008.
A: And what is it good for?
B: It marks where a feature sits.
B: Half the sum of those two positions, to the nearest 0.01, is 647.05 nm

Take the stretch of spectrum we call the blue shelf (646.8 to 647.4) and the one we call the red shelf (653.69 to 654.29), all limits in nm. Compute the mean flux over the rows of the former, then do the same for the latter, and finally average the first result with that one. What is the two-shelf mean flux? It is 3.09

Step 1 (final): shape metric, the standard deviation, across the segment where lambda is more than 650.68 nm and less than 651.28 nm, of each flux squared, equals 0.2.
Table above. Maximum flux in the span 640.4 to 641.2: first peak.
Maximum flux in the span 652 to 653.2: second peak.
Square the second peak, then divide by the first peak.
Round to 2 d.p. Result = 3.42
